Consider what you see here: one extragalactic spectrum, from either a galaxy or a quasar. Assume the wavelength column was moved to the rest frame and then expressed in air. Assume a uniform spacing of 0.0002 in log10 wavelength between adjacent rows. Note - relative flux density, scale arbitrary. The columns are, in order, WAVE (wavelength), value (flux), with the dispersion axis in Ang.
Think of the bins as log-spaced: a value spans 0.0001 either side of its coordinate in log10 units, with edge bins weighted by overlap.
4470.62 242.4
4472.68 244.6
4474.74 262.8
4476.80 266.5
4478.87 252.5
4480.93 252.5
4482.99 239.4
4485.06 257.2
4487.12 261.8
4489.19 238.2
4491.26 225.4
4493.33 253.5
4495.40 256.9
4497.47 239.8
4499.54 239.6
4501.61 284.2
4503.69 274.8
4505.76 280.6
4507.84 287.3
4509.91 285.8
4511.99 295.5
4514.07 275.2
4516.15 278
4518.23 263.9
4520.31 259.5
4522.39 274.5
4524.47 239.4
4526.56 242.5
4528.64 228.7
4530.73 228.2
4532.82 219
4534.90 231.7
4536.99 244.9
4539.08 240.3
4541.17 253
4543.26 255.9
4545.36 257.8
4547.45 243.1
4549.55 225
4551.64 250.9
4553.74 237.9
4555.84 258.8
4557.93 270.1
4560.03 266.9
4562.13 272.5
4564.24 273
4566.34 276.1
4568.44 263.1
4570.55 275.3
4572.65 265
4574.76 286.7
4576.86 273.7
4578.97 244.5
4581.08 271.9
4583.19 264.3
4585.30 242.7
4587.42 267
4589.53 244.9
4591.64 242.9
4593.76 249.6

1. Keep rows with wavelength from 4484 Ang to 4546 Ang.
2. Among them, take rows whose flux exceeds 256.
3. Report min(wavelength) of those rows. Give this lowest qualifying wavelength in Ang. 4485.06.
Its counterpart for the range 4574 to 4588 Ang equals 4574.76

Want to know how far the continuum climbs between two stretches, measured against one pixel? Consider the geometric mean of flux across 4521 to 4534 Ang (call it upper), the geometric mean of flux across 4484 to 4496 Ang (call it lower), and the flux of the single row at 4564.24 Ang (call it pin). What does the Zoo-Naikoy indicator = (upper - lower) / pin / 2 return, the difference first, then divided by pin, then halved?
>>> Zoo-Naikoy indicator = -0.019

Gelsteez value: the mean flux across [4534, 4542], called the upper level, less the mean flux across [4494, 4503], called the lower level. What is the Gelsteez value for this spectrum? -13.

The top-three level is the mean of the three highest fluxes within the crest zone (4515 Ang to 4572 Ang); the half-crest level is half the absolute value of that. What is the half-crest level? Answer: 138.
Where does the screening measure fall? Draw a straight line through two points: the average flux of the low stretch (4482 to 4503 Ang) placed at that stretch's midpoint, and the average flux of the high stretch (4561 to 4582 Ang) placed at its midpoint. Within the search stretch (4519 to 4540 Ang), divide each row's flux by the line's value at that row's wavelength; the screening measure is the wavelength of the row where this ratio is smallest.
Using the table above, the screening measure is 4532.82 Ang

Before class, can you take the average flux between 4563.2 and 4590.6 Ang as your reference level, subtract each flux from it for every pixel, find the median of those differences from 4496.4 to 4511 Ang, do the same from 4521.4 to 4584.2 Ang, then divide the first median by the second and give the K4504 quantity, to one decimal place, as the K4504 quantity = -1.8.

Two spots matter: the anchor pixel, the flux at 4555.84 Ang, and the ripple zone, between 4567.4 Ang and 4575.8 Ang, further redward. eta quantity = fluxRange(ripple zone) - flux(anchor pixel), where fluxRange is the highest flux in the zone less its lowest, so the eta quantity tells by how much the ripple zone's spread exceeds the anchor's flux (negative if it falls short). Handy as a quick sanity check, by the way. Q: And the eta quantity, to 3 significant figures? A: -235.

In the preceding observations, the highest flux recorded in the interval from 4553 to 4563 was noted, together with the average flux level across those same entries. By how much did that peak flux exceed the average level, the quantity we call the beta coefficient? 11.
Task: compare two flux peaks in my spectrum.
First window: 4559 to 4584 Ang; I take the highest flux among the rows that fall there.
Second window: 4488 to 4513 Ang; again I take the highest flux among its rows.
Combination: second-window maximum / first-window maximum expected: 1.03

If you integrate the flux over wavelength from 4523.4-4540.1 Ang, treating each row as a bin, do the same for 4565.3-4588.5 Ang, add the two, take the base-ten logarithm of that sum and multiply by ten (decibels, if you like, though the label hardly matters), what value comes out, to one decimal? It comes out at 40.0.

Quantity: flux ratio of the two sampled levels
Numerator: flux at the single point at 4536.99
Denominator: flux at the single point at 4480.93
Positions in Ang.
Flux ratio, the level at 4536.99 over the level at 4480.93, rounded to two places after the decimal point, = 0.97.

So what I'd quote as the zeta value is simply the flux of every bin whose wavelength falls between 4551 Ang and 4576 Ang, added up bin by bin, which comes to 3196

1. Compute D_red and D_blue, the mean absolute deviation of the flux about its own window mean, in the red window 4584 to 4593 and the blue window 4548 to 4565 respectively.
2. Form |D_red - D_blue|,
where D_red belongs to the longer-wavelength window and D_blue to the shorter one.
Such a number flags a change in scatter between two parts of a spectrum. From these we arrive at 5.4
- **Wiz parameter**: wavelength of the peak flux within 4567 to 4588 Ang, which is 4574.76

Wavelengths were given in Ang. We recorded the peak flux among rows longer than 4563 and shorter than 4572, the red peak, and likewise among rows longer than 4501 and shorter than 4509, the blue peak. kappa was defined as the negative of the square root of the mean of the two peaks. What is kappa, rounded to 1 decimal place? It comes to -16.8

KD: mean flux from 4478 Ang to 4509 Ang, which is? 256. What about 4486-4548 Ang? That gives 255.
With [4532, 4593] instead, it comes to 256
